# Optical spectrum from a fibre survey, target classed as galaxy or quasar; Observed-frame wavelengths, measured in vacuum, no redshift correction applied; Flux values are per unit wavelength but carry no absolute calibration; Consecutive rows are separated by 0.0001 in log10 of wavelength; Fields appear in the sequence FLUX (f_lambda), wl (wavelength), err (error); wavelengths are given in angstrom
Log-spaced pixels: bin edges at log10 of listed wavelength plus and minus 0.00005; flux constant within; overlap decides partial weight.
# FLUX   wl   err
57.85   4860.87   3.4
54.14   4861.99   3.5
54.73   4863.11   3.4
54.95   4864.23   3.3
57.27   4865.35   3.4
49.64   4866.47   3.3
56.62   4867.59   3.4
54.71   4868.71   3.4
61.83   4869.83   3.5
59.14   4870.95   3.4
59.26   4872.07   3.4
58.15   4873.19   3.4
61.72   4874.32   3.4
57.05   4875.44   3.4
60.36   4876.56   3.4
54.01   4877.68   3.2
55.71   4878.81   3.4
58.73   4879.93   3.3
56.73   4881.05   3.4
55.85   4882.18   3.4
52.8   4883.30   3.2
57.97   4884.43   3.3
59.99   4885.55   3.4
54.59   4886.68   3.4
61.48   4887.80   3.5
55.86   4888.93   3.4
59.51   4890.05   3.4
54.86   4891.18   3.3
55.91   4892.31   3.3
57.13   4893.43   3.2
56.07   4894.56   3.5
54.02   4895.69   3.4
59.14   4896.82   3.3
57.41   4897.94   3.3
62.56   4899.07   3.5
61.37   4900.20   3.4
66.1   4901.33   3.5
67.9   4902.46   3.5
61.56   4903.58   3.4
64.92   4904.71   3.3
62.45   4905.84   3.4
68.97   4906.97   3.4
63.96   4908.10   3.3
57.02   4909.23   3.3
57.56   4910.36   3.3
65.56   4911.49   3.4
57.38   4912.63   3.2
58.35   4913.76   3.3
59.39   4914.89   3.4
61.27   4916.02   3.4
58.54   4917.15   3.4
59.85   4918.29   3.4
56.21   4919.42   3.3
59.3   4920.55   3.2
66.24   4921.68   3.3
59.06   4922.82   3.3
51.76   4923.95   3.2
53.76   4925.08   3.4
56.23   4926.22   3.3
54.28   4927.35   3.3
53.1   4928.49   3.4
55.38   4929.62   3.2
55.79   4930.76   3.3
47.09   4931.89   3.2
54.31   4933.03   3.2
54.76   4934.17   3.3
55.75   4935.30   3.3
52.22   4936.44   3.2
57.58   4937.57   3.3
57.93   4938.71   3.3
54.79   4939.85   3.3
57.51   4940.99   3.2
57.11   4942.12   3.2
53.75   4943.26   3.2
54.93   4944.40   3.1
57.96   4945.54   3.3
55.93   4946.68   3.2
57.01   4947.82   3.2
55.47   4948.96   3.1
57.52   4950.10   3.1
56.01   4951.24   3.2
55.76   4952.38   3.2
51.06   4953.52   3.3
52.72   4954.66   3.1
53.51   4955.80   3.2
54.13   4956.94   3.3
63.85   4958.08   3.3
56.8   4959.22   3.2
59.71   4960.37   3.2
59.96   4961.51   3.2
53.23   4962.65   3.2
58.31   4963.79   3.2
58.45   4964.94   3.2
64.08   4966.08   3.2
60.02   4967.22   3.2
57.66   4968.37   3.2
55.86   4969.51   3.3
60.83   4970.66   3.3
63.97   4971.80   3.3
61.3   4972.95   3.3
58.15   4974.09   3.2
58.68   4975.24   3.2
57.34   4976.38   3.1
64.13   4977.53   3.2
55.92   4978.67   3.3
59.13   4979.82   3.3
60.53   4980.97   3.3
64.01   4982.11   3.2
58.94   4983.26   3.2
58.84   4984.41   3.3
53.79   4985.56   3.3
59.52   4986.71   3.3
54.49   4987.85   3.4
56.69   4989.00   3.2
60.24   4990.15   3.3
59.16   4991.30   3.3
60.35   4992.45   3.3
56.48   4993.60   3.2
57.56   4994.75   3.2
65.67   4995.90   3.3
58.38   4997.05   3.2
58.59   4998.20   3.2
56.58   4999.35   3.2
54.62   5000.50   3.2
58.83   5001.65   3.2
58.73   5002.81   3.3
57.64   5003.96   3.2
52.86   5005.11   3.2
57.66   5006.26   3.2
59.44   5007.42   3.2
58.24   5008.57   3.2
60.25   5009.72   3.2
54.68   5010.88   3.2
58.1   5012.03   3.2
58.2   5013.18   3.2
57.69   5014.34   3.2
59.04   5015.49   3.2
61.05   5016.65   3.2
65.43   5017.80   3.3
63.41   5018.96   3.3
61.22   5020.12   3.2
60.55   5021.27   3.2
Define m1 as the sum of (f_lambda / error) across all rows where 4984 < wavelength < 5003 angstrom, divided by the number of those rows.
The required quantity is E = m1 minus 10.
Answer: 7.8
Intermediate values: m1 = 17.8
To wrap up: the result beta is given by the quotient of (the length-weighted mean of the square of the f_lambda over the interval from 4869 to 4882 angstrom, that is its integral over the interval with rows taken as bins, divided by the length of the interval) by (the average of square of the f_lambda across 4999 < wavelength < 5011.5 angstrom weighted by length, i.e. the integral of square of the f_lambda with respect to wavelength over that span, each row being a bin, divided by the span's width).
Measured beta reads 1.04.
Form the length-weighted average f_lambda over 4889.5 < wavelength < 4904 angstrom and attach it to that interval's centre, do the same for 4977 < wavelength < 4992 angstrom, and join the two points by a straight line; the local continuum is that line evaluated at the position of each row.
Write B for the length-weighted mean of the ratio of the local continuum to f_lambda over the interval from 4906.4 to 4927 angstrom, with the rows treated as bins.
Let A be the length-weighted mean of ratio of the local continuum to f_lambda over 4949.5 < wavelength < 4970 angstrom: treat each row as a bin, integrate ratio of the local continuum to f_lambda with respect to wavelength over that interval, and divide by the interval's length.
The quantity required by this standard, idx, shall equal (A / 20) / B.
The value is 0.0517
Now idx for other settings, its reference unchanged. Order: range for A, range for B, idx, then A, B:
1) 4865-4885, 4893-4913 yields 0.0537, 1.05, 0.98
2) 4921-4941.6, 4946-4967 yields 0.0515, 1.07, 1.04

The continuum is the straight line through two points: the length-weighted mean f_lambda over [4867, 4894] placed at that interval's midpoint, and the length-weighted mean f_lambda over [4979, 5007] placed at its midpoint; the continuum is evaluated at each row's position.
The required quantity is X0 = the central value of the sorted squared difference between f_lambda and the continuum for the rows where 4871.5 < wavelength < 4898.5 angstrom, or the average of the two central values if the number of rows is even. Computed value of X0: 3.0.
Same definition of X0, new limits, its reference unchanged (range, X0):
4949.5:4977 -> 4.4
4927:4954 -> 5.5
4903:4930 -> 9.2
